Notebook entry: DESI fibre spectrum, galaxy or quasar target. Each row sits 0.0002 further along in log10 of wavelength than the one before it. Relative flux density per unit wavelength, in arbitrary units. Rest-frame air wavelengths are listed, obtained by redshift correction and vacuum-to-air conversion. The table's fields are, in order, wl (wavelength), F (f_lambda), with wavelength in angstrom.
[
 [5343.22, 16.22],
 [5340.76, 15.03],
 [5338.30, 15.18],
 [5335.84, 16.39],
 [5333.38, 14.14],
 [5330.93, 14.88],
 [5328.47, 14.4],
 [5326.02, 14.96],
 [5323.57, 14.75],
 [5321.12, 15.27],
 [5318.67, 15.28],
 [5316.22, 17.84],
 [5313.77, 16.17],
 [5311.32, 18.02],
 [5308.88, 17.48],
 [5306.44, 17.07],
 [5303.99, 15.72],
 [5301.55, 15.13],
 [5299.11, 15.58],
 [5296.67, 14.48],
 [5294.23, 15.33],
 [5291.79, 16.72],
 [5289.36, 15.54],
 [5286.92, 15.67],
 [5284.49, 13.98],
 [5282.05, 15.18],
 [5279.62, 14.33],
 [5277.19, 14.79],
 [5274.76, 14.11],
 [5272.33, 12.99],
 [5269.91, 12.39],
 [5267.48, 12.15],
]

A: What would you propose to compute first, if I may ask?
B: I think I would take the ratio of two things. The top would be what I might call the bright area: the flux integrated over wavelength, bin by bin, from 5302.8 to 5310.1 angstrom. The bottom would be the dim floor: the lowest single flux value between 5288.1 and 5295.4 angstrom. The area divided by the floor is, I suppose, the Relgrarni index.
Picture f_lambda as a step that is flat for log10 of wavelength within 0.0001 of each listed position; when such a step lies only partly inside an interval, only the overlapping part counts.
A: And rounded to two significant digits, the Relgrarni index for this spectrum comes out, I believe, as 8.0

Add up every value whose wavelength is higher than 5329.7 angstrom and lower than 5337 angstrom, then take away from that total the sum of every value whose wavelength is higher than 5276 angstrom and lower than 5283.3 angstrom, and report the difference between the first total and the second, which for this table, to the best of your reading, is 1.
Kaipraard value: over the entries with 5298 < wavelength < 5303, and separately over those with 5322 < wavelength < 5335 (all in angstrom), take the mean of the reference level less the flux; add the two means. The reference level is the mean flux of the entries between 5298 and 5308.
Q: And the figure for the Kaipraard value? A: 1.8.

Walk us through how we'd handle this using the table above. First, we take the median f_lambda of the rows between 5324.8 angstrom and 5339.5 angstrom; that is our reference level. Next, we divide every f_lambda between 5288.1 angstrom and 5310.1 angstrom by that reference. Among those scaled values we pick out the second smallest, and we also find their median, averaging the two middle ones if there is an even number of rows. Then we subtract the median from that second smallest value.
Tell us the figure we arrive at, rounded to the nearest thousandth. -0.030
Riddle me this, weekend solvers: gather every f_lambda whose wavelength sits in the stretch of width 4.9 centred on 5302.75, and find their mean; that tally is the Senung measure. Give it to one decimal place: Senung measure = 15.4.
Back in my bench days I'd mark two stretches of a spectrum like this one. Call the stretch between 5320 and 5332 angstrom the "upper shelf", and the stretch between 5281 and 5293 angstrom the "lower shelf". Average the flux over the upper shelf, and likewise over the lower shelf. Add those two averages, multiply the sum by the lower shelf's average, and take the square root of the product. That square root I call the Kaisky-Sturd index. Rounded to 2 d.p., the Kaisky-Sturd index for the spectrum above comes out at 21.60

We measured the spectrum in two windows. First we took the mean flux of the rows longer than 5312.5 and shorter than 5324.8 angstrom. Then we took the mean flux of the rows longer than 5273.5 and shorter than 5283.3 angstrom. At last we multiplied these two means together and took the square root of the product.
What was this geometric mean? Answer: 15.2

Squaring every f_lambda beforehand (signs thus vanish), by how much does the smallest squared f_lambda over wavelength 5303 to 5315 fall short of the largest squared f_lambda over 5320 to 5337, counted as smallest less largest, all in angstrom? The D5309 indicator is -22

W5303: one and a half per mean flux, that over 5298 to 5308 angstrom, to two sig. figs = 0.094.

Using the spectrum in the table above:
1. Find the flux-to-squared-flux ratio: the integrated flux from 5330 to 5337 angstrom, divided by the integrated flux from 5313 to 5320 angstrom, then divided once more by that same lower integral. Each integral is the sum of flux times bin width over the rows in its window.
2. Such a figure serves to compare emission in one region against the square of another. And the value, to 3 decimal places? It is 0.008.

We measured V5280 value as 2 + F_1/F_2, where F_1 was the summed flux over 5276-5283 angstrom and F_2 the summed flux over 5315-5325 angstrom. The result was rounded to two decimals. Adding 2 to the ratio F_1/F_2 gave 2.70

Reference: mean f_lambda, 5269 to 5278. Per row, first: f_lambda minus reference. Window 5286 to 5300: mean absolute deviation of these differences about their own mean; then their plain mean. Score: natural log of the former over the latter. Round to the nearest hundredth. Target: -1.51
